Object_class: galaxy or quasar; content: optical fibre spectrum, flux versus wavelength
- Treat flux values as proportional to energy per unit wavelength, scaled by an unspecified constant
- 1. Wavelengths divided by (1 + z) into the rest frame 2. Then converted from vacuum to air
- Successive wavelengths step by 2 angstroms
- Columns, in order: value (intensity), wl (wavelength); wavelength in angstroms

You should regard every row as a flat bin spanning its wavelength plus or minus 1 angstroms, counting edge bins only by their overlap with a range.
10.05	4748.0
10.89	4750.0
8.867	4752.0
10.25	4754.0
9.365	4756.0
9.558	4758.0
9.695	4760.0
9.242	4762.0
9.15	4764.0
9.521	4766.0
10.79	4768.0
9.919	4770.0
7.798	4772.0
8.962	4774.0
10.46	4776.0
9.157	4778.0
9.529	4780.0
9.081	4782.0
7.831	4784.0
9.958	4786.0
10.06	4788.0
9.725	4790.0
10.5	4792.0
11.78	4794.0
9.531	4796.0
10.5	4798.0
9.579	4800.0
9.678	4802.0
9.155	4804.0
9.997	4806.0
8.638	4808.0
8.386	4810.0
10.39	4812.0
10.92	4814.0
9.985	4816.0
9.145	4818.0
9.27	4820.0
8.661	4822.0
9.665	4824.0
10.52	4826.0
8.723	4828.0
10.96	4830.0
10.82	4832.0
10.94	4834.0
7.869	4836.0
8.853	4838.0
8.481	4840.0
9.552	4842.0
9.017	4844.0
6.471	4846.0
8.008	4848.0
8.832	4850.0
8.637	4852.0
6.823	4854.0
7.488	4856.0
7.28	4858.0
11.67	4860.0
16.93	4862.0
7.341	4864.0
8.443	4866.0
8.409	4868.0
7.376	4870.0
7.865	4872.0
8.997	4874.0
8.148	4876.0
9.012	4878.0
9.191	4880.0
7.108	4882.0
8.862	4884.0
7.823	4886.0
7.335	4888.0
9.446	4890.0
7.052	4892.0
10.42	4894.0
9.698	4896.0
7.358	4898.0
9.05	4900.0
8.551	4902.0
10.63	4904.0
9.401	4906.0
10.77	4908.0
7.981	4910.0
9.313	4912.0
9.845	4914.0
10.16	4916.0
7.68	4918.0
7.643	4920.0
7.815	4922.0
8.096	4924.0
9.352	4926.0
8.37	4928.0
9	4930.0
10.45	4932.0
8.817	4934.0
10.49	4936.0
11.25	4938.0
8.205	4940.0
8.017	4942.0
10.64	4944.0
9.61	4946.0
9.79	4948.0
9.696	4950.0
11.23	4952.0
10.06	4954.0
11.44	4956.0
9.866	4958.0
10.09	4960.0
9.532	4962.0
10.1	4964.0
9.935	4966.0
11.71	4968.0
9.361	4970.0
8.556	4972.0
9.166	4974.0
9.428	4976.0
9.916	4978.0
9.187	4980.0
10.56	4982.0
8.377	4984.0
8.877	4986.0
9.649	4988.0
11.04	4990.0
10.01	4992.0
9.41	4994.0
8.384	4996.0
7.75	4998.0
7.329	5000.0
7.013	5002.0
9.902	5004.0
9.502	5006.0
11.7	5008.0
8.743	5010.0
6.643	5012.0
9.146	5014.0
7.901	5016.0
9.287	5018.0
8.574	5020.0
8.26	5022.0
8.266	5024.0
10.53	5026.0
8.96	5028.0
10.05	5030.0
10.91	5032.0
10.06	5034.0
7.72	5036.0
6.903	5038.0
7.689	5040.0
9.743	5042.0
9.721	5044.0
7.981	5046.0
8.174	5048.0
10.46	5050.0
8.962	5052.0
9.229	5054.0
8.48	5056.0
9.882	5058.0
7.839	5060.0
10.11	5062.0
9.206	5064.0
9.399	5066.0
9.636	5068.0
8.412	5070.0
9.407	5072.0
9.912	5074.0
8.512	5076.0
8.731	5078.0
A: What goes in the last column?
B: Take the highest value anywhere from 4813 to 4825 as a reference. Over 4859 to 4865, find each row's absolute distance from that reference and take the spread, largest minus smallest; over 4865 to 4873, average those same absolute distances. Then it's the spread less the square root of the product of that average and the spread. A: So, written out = 1.4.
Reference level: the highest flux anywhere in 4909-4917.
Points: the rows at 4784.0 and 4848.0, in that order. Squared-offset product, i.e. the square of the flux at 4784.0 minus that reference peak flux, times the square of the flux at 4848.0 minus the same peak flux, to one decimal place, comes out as 25.1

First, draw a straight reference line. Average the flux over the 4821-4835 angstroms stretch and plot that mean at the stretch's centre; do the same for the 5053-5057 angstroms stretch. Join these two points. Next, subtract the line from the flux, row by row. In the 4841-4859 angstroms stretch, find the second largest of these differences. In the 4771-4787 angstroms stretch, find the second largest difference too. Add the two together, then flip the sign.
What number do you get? 1.2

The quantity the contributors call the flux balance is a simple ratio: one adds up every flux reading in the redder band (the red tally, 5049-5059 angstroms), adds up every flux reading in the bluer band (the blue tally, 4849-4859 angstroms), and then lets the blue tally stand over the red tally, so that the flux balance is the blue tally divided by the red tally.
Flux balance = 0.83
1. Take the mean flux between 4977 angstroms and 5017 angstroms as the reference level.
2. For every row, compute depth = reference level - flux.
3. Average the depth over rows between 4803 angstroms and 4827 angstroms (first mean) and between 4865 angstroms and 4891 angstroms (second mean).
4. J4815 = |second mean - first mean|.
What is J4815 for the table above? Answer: 1.3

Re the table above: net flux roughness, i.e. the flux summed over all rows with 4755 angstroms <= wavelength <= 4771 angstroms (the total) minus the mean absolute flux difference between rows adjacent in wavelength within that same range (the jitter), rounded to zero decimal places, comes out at 77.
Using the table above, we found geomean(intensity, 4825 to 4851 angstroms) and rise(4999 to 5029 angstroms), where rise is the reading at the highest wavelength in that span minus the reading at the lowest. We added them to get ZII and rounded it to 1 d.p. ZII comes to 10.7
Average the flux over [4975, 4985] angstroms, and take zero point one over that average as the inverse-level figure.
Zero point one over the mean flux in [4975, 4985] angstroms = 0.0105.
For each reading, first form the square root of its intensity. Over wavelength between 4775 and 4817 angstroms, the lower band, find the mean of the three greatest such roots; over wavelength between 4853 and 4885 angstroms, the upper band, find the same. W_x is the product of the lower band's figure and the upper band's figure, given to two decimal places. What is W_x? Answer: 11.71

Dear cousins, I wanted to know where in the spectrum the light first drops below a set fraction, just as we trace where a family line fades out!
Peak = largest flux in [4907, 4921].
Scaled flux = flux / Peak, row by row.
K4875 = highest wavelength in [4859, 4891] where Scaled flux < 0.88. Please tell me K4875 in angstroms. 4890.0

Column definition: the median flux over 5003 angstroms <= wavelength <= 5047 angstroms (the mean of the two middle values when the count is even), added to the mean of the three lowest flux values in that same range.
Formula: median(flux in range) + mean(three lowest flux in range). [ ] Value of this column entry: 16.1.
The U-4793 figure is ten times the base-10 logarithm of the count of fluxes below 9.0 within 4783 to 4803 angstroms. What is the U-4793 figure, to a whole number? 0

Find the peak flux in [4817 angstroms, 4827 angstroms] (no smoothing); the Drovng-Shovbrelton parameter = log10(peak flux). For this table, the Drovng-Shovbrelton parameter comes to 1.022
